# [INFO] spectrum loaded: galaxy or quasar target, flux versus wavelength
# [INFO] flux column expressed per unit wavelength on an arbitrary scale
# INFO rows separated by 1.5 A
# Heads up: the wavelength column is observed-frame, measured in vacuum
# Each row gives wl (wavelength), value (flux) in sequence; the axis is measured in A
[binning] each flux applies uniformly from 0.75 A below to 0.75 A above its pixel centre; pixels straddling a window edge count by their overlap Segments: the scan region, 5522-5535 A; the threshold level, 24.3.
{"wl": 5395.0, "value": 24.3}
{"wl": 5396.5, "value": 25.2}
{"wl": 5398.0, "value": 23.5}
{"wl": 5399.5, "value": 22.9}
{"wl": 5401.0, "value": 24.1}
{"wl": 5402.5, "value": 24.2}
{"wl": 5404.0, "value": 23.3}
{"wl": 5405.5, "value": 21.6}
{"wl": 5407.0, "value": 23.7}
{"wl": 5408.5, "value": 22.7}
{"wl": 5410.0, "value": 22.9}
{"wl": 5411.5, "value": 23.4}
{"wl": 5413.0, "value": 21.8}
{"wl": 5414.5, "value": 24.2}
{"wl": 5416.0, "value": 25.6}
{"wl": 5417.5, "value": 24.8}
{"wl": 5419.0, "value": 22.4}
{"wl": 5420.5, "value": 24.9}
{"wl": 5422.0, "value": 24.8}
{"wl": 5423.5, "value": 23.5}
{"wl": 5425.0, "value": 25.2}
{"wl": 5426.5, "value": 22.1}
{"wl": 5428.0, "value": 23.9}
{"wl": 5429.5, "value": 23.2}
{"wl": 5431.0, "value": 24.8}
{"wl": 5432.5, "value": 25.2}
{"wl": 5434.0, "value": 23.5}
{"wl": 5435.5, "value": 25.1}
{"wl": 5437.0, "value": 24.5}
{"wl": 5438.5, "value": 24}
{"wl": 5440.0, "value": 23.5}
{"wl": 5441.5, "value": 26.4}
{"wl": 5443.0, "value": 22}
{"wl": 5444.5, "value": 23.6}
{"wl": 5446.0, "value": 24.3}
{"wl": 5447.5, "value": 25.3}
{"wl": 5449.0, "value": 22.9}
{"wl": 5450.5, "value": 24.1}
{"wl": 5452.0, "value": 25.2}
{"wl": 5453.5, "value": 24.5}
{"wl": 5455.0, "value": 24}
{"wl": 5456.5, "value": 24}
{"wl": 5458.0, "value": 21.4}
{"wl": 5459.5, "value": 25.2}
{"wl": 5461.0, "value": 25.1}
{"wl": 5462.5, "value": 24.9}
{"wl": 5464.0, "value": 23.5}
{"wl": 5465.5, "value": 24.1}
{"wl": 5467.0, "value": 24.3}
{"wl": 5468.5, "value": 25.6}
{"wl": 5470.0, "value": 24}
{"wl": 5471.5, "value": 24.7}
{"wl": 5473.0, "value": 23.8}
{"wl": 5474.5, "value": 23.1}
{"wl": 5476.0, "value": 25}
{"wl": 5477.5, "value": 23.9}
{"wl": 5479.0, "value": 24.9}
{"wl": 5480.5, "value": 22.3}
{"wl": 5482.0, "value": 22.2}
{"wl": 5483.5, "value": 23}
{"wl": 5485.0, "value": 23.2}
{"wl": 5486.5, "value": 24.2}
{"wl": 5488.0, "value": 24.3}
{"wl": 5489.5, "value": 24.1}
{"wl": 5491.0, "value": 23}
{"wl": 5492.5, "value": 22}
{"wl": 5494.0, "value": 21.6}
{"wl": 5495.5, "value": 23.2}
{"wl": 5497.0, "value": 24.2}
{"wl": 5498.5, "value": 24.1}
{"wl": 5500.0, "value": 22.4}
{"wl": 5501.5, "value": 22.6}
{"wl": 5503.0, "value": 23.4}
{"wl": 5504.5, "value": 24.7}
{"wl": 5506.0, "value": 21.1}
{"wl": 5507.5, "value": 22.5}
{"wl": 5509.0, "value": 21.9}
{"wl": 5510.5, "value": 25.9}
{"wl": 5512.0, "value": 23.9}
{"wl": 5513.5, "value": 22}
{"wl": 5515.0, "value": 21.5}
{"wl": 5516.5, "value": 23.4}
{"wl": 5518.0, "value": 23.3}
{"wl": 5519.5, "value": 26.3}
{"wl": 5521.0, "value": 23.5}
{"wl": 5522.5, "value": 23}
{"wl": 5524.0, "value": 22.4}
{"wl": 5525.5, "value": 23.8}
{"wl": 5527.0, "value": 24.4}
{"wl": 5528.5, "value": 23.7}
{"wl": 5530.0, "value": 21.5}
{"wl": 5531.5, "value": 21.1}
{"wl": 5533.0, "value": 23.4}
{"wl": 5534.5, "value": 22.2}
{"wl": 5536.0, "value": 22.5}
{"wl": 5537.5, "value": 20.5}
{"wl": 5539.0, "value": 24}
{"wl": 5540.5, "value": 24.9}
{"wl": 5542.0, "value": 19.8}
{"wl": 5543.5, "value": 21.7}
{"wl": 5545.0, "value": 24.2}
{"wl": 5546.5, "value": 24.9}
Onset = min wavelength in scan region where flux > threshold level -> 5527.0 A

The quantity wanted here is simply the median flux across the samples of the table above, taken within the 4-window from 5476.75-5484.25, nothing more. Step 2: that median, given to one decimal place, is 23.0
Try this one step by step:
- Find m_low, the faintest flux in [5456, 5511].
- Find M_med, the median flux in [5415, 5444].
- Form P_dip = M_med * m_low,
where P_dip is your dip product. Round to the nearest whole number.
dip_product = 517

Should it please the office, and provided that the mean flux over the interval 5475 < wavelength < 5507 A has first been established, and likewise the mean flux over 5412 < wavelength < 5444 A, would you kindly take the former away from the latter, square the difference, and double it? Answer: 1.16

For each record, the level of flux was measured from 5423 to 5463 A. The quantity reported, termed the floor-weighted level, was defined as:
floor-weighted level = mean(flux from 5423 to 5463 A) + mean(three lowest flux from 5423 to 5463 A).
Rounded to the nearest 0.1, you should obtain 46.0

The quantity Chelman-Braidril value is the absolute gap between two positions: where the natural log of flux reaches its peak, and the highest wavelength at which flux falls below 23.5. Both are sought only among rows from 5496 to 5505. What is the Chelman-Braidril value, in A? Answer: 1.5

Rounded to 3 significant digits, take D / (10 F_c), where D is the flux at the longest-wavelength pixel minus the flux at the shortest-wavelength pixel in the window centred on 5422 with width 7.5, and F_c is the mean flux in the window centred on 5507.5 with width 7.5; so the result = 0.0121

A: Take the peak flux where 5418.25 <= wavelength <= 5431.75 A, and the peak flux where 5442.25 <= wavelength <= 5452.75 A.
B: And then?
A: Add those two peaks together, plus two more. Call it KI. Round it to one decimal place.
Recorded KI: 52.5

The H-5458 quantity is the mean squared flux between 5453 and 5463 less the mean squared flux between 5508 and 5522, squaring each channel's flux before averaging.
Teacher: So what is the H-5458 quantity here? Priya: 29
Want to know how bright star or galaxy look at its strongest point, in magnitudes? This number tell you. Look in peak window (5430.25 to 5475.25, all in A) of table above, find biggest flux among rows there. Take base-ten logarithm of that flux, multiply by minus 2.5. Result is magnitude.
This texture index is -3.554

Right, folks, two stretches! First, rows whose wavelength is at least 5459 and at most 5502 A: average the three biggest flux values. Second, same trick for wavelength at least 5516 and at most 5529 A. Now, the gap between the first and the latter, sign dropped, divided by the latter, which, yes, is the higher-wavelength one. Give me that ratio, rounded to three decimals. 0.019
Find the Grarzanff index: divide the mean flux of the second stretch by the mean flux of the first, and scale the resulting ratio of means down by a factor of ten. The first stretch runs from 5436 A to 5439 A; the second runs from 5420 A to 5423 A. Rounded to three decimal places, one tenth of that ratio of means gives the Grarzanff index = 0.102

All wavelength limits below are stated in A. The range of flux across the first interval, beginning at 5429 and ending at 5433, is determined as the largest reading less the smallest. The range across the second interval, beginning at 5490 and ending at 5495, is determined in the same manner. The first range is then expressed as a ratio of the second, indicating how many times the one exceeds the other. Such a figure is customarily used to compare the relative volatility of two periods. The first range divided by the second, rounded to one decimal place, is 1.4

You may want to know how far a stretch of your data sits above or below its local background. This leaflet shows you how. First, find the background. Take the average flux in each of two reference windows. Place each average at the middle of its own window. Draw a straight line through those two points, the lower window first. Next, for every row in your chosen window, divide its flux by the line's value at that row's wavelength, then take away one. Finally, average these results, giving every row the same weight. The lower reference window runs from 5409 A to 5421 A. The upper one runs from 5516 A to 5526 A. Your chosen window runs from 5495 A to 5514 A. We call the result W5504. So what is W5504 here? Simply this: -0.019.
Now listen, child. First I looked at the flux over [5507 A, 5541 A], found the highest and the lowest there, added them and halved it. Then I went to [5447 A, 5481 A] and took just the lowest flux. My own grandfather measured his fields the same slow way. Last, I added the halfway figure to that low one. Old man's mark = 44.8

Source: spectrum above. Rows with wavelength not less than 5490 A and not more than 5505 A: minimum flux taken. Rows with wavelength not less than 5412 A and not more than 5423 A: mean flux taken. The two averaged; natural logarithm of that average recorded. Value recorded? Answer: 3.13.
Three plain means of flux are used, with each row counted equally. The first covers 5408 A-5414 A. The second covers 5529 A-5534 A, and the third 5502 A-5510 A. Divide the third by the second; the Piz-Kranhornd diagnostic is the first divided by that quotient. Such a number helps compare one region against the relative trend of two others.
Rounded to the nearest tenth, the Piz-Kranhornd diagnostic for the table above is 22.0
